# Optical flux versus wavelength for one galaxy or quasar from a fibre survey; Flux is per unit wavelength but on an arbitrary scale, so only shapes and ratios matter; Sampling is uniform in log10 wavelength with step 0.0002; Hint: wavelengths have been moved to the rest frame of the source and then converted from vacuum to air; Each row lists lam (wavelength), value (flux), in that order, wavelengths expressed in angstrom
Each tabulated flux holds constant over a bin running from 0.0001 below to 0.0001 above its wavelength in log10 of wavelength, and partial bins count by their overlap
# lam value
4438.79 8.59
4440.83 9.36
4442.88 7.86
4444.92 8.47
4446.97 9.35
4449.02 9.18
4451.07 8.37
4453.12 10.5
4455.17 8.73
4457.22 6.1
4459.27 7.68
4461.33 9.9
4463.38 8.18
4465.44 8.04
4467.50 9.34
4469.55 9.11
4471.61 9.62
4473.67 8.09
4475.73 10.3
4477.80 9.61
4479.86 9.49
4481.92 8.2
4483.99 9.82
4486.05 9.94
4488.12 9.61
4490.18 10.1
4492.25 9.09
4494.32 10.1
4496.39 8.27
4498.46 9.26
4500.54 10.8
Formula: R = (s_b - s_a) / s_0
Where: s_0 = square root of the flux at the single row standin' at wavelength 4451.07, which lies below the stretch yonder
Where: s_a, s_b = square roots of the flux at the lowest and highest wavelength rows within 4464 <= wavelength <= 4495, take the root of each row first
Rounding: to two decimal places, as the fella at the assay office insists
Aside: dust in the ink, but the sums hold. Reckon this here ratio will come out 0.12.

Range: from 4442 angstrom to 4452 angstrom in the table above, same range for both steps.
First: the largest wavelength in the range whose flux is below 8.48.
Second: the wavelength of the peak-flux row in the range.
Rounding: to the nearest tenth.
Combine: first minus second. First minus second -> 4.1 angstrom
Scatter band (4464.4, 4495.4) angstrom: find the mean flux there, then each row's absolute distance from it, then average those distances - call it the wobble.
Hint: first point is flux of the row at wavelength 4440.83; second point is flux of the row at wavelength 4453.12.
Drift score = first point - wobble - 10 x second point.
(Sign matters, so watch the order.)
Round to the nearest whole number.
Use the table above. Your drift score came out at -96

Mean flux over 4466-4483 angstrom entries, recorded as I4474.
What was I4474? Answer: 9.2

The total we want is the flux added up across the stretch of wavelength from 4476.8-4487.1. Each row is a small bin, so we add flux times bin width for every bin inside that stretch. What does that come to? 97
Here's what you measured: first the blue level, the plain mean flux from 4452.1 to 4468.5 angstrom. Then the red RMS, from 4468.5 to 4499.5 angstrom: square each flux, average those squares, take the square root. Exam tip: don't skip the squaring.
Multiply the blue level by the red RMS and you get 80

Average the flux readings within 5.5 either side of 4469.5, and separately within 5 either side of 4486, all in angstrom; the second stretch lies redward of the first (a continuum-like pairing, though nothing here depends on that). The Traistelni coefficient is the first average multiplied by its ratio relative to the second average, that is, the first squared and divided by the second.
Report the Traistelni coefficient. 8.2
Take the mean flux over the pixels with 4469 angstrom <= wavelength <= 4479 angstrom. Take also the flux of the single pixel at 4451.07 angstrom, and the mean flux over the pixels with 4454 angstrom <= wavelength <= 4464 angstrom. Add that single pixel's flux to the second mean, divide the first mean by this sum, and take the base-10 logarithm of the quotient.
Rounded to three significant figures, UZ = -0.247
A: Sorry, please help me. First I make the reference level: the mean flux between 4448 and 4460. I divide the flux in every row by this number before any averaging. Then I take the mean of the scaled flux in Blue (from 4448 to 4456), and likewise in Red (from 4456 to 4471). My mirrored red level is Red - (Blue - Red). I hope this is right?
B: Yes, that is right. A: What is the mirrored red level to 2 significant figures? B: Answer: 0.89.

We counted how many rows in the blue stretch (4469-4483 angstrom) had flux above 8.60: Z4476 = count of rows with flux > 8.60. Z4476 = 5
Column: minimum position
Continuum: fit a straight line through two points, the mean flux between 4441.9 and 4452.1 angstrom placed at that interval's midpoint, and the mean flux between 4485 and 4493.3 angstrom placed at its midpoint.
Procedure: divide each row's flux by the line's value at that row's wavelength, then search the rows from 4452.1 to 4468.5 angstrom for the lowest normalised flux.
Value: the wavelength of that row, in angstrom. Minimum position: 4457.22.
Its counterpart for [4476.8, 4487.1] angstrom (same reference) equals 4481.92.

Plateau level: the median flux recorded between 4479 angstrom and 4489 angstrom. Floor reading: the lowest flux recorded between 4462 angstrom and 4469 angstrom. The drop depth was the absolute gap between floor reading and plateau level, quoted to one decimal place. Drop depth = 1.6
